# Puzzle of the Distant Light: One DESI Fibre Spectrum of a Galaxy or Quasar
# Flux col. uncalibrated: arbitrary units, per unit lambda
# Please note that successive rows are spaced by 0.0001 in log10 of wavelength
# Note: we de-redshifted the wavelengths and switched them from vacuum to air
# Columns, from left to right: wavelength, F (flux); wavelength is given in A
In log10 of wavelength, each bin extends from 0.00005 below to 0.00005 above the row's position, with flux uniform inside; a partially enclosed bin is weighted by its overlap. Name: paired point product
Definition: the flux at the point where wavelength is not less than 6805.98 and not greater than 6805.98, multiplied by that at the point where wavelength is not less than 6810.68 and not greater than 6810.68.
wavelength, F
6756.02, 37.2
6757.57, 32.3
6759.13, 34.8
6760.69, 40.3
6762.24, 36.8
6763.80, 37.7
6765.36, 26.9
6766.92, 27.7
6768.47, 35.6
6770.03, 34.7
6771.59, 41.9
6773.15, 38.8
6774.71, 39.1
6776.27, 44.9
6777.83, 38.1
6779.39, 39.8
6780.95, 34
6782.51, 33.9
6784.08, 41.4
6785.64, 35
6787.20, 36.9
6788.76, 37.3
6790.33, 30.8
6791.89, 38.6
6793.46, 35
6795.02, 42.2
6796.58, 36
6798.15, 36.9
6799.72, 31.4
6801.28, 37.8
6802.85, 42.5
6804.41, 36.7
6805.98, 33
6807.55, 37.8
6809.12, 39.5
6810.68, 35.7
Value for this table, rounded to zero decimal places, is 1178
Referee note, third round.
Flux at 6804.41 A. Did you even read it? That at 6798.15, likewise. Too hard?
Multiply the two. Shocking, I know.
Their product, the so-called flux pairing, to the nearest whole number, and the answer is 1354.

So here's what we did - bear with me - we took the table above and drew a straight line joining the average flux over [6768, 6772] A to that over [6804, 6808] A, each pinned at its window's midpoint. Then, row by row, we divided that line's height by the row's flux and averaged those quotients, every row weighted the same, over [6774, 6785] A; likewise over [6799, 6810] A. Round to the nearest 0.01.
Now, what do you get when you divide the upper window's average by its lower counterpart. 1.02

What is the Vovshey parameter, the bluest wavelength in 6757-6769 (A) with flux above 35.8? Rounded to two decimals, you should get 6760.69 A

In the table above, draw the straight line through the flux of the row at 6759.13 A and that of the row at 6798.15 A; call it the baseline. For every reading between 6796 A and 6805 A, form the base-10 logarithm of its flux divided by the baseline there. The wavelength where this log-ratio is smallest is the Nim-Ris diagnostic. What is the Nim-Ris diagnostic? 6799.72 A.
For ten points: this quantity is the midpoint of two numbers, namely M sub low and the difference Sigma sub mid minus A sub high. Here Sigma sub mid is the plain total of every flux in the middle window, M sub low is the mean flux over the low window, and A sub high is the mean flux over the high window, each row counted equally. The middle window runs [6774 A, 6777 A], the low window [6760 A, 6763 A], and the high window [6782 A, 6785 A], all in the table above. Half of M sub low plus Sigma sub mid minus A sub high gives 42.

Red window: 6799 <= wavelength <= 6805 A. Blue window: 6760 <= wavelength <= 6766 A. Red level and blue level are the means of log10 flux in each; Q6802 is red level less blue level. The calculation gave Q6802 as 0.023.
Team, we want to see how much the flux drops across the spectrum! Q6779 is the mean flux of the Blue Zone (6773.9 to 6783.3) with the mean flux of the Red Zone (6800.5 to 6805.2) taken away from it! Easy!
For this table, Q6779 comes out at -0.7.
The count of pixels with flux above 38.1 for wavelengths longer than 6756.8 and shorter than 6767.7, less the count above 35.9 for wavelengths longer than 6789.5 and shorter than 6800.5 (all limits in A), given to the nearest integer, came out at -3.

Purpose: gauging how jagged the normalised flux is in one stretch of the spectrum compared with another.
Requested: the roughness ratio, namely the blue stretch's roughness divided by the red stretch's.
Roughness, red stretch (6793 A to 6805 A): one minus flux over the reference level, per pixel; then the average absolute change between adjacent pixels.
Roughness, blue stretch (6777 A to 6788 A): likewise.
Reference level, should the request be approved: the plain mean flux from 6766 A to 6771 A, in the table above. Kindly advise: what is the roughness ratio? 0.74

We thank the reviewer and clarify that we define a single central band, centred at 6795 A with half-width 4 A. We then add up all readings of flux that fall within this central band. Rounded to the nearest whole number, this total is 189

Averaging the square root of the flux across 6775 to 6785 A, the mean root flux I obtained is 6.21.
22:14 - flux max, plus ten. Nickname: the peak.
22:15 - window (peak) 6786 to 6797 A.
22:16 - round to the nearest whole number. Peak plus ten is 52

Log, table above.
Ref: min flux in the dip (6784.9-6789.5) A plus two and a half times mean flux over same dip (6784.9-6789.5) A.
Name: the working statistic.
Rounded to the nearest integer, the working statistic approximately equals 126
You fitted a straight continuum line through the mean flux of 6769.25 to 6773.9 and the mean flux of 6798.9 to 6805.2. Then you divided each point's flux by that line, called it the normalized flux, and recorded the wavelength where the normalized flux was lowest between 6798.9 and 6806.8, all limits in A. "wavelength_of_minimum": 6799.72 A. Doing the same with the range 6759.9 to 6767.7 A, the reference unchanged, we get 6765.36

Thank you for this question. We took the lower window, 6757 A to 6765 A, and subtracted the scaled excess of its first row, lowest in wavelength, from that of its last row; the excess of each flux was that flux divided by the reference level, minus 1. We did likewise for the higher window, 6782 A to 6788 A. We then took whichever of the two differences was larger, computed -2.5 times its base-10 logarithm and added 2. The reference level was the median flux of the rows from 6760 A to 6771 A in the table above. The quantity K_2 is 4.0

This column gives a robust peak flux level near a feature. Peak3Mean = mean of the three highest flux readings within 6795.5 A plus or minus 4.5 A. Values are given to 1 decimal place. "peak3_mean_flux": 39.2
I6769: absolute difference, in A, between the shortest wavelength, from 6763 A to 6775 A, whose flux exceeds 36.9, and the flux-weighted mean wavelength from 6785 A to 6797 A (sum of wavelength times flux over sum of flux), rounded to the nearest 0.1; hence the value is 27.4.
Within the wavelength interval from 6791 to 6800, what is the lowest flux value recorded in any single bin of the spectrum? 31.4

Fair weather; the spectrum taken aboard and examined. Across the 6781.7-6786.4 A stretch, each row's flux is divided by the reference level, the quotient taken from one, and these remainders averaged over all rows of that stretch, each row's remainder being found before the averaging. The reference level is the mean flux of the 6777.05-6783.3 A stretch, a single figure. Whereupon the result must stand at -0.01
